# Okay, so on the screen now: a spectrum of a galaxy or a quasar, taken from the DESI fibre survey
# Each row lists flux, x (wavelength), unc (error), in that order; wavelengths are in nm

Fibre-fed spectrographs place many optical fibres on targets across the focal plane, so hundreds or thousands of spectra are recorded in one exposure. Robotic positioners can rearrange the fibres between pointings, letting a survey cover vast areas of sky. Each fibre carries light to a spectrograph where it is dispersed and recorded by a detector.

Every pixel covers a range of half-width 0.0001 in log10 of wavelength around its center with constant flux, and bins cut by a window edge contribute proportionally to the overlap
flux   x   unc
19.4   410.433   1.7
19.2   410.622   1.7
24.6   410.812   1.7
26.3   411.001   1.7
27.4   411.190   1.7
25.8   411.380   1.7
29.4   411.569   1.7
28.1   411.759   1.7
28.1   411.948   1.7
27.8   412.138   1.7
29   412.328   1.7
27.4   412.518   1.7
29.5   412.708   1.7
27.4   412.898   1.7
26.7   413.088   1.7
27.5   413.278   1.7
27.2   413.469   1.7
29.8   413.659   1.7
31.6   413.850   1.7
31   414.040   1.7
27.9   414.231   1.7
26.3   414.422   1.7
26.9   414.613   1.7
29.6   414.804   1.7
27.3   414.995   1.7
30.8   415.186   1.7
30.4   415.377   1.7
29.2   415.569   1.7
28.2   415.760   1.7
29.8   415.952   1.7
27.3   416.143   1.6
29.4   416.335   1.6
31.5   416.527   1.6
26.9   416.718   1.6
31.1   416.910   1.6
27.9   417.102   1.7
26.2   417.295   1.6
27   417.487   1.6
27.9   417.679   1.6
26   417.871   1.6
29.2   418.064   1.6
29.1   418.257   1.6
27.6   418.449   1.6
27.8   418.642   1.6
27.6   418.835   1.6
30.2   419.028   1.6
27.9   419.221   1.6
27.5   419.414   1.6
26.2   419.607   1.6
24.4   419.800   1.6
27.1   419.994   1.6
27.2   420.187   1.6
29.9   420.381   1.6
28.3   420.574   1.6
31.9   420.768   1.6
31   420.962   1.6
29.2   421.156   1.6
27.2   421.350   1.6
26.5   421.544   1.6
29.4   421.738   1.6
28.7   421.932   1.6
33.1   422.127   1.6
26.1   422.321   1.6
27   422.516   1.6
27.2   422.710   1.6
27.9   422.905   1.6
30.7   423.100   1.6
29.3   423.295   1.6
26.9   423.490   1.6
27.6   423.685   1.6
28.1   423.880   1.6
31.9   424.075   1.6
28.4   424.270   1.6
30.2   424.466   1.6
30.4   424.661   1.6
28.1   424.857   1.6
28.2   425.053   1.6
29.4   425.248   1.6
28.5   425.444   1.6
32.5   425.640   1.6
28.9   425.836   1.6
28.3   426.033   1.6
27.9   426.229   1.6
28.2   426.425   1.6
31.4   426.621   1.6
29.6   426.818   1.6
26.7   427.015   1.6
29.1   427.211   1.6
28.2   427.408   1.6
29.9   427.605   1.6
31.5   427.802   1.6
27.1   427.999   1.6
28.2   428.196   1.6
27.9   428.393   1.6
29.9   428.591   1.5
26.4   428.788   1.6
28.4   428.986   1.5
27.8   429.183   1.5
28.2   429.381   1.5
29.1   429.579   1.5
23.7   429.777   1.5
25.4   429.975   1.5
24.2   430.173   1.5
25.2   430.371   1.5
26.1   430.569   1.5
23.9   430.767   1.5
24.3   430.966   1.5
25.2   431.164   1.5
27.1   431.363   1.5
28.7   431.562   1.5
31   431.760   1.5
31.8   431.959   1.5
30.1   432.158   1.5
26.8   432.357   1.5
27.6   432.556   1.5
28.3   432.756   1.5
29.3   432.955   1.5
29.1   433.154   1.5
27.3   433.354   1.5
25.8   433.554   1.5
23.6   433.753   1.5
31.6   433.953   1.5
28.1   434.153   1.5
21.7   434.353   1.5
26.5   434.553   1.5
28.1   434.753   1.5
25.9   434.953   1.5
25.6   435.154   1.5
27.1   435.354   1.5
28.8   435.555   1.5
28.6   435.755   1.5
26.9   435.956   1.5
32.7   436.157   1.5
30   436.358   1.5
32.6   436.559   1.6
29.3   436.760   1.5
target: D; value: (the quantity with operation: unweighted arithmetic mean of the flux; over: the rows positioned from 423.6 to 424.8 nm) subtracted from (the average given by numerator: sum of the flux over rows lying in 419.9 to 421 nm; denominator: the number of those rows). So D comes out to -0.2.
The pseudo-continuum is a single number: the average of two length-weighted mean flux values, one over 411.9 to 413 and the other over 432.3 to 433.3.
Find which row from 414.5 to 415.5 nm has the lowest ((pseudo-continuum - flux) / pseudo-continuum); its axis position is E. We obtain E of 415.186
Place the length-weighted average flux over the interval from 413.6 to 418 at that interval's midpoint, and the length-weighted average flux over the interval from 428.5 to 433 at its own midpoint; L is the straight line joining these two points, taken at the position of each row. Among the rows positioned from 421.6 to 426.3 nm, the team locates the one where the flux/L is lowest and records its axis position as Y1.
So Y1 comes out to 422.321 nm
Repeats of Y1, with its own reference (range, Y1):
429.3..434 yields 429.777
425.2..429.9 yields 429.777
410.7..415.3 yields 410.812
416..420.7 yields 419.800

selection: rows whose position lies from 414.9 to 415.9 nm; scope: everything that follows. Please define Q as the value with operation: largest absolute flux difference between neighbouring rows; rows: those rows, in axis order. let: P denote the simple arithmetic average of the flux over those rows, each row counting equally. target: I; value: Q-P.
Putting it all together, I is -25.7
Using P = 29.2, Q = 3.50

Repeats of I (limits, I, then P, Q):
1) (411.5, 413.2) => -26.1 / 28.2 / 2.10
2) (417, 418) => -25.1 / 27.0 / 1.90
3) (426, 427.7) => -25.6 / 28.8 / 3.20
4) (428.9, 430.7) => -21.1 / 26.5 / 5.40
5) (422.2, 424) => -25.1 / 27.9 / 2.80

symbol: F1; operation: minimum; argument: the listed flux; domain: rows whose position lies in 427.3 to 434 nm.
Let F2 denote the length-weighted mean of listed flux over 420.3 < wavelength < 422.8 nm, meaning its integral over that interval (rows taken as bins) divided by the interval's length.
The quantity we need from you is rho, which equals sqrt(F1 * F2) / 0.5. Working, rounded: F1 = 23.6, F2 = 28.9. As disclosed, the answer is 52.2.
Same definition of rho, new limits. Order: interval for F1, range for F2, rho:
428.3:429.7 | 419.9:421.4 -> 55.4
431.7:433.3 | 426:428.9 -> 55.5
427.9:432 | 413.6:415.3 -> 52.5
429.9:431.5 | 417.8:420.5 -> 51.5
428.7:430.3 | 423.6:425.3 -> 52.6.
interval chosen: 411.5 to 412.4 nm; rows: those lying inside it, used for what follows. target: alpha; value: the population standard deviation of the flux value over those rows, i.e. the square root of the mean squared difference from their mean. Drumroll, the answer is 0.61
